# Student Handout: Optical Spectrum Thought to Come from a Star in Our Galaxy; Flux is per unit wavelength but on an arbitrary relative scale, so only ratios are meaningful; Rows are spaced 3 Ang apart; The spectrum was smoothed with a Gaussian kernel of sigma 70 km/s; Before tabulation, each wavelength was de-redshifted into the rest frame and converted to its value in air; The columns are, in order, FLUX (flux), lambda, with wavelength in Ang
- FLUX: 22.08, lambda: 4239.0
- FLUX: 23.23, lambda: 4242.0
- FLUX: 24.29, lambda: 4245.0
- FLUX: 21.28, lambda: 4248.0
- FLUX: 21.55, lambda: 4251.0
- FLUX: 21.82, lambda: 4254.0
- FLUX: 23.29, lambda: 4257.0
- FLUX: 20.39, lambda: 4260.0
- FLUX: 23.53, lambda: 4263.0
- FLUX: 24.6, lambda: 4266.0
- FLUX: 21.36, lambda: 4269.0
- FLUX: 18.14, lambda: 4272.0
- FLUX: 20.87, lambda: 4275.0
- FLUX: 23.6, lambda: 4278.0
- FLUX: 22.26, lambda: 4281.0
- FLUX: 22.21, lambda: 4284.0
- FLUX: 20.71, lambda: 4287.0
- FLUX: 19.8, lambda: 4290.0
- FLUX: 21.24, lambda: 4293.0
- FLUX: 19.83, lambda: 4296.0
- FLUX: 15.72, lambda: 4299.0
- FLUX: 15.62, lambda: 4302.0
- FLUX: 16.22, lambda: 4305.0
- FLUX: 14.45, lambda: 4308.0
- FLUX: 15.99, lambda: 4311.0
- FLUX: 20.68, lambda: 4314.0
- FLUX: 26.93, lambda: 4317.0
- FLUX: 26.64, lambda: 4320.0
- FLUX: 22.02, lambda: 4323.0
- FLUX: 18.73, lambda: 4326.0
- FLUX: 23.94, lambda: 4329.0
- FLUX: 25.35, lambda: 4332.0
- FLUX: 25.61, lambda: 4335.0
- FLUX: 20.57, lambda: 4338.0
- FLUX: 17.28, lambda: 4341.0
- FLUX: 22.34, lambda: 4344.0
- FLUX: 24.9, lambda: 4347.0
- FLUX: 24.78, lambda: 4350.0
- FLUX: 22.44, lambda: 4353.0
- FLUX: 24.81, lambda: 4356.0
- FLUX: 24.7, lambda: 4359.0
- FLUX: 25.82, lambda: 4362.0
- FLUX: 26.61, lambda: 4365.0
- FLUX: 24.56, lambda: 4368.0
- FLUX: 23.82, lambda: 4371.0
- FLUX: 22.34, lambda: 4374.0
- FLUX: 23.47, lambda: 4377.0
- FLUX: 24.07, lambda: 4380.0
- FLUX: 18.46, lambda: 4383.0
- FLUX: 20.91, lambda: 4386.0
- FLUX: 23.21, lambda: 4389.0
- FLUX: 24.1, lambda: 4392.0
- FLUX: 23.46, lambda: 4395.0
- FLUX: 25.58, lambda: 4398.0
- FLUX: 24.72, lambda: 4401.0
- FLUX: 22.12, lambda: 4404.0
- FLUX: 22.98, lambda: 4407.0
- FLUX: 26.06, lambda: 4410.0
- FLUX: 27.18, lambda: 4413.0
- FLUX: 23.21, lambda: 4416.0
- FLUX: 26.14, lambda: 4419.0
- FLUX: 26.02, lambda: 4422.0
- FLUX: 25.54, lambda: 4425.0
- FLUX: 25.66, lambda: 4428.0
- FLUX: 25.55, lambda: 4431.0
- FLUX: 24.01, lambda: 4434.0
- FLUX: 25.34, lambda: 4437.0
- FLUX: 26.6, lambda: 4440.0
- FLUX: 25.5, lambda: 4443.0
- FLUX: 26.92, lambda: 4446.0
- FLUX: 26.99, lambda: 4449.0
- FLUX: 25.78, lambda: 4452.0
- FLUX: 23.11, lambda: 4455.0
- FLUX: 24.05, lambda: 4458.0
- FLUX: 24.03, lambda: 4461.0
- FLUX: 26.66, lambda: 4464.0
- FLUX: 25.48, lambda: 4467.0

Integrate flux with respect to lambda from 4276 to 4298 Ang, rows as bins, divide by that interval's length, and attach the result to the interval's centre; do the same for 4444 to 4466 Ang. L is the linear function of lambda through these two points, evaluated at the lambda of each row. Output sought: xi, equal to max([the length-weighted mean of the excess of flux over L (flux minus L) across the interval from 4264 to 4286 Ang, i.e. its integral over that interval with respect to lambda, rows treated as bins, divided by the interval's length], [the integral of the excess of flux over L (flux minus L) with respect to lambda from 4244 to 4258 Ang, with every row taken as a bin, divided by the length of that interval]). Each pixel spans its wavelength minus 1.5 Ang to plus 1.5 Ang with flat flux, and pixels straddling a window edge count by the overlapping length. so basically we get 2.0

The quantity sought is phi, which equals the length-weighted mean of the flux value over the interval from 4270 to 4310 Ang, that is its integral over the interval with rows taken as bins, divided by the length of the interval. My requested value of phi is 19.3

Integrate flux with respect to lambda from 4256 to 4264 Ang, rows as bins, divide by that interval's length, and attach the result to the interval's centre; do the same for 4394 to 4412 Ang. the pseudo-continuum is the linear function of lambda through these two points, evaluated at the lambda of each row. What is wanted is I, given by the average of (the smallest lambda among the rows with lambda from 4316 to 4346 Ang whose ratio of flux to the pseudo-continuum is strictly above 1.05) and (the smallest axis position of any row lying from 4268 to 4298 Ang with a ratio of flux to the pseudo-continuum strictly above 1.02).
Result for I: 4297.5 Ang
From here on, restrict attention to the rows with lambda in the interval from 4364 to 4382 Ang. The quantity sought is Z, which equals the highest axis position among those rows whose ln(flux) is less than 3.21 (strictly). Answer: 4380.0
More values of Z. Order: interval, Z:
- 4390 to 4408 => 4407.0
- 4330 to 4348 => 4344.0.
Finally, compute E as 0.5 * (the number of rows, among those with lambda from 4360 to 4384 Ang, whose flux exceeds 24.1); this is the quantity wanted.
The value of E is 1.5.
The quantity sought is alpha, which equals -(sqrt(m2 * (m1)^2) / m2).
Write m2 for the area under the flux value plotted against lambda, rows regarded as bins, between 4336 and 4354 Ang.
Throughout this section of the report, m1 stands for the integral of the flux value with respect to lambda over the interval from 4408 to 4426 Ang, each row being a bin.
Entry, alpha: -23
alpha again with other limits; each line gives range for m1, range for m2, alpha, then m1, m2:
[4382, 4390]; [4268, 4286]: -9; 167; 385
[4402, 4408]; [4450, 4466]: -7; 136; 397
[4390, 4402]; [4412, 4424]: -17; 293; 307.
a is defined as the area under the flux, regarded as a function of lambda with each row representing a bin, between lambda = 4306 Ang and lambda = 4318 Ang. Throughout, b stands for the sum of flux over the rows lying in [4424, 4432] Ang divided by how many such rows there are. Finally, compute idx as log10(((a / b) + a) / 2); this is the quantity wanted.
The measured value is 2.1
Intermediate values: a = 229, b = 25.6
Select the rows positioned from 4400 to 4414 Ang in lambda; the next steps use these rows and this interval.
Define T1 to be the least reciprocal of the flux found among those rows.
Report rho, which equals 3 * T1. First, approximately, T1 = 0.0368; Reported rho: 0.110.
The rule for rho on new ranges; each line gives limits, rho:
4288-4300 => 0.141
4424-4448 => 0.111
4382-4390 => 0.129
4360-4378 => 0.113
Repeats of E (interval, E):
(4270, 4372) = 5.5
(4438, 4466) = 3.0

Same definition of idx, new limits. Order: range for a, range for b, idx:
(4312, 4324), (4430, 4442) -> 2.2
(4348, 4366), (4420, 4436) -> 2.4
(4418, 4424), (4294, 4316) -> 1.9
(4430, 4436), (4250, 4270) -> 1.9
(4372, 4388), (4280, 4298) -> 2.3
